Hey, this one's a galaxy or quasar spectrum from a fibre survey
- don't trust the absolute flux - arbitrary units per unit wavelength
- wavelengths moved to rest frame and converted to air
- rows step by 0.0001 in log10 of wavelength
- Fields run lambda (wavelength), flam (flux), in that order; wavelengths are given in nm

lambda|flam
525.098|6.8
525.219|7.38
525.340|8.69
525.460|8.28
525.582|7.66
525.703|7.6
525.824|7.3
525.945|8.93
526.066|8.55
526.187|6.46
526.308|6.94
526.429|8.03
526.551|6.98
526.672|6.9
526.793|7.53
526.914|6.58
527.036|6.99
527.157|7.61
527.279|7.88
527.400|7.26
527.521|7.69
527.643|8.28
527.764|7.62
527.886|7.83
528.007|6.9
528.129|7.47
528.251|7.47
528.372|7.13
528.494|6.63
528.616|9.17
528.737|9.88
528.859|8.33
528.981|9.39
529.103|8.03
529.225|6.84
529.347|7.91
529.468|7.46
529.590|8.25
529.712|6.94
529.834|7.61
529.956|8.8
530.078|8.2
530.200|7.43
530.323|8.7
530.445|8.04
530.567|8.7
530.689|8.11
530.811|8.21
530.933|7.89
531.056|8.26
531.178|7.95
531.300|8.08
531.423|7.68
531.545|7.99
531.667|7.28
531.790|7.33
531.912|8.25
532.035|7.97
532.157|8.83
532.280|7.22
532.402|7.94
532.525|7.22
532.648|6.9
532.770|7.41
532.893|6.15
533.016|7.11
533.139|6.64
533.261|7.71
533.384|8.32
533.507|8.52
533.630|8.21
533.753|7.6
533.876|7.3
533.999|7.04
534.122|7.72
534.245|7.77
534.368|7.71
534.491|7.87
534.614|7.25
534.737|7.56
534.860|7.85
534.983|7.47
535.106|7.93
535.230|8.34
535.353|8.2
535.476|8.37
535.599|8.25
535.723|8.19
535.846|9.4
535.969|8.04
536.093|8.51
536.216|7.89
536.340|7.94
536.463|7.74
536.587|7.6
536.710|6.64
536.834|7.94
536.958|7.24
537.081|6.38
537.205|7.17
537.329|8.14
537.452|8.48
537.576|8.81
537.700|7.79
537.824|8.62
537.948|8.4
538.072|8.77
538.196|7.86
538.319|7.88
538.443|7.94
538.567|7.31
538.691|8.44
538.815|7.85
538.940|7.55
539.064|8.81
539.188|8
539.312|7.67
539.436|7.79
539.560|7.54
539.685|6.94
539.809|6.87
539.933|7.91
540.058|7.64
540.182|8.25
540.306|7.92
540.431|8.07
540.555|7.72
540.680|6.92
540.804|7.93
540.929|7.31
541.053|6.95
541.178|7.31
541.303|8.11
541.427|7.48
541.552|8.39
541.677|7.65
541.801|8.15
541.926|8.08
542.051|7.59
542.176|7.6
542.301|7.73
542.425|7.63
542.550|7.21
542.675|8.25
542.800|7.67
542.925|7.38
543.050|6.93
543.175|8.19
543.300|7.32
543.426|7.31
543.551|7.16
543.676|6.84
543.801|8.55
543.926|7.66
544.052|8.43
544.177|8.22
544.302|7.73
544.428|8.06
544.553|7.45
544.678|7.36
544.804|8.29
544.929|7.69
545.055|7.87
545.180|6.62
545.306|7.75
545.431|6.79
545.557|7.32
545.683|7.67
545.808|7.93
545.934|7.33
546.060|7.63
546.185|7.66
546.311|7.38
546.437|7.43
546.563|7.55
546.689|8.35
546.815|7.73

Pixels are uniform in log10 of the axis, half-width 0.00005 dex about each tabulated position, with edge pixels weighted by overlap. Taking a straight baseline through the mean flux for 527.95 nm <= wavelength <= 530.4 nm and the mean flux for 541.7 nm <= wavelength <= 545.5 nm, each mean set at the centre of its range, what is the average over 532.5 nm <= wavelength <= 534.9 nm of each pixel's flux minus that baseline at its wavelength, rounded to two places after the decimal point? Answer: -0.35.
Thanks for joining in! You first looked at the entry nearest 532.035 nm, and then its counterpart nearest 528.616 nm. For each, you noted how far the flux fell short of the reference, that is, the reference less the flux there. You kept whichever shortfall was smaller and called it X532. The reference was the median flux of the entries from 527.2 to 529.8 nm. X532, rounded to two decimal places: -1.48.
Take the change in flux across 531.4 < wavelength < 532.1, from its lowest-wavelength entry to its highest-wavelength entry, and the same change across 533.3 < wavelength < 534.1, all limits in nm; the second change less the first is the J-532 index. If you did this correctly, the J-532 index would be -1.6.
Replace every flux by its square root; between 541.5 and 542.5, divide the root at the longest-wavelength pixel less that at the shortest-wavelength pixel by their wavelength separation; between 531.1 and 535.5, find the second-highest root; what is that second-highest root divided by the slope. -19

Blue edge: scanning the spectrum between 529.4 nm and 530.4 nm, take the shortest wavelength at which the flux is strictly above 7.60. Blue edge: 529.590 nm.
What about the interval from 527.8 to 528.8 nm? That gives 527.886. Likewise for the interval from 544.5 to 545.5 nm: 544.804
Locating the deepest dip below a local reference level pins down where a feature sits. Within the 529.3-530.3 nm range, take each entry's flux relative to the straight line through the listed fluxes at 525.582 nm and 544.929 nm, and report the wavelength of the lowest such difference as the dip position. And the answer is 529.712 nm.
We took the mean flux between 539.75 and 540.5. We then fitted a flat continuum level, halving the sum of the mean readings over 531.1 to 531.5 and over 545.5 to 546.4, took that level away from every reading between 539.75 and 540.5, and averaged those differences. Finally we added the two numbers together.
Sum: 7.82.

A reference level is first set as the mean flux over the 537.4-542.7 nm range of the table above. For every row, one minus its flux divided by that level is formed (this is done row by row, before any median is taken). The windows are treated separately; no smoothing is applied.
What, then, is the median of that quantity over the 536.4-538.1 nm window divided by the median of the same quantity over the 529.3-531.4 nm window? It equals 0.1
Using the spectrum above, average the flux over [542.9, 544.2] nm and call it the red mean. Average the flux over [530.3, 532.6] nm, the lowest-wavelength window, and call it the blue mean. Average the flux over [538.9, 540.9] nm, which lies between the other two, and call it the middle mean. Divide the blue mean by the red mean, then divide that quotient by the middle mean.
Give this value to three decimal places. 0.135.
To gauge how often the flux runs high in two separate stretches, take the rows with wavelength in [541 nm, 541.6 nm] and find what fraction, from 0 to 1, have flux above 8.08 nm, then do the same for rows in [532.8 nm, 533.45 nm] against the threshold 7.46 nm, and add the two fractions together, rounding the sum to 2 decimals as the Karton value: 0.80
